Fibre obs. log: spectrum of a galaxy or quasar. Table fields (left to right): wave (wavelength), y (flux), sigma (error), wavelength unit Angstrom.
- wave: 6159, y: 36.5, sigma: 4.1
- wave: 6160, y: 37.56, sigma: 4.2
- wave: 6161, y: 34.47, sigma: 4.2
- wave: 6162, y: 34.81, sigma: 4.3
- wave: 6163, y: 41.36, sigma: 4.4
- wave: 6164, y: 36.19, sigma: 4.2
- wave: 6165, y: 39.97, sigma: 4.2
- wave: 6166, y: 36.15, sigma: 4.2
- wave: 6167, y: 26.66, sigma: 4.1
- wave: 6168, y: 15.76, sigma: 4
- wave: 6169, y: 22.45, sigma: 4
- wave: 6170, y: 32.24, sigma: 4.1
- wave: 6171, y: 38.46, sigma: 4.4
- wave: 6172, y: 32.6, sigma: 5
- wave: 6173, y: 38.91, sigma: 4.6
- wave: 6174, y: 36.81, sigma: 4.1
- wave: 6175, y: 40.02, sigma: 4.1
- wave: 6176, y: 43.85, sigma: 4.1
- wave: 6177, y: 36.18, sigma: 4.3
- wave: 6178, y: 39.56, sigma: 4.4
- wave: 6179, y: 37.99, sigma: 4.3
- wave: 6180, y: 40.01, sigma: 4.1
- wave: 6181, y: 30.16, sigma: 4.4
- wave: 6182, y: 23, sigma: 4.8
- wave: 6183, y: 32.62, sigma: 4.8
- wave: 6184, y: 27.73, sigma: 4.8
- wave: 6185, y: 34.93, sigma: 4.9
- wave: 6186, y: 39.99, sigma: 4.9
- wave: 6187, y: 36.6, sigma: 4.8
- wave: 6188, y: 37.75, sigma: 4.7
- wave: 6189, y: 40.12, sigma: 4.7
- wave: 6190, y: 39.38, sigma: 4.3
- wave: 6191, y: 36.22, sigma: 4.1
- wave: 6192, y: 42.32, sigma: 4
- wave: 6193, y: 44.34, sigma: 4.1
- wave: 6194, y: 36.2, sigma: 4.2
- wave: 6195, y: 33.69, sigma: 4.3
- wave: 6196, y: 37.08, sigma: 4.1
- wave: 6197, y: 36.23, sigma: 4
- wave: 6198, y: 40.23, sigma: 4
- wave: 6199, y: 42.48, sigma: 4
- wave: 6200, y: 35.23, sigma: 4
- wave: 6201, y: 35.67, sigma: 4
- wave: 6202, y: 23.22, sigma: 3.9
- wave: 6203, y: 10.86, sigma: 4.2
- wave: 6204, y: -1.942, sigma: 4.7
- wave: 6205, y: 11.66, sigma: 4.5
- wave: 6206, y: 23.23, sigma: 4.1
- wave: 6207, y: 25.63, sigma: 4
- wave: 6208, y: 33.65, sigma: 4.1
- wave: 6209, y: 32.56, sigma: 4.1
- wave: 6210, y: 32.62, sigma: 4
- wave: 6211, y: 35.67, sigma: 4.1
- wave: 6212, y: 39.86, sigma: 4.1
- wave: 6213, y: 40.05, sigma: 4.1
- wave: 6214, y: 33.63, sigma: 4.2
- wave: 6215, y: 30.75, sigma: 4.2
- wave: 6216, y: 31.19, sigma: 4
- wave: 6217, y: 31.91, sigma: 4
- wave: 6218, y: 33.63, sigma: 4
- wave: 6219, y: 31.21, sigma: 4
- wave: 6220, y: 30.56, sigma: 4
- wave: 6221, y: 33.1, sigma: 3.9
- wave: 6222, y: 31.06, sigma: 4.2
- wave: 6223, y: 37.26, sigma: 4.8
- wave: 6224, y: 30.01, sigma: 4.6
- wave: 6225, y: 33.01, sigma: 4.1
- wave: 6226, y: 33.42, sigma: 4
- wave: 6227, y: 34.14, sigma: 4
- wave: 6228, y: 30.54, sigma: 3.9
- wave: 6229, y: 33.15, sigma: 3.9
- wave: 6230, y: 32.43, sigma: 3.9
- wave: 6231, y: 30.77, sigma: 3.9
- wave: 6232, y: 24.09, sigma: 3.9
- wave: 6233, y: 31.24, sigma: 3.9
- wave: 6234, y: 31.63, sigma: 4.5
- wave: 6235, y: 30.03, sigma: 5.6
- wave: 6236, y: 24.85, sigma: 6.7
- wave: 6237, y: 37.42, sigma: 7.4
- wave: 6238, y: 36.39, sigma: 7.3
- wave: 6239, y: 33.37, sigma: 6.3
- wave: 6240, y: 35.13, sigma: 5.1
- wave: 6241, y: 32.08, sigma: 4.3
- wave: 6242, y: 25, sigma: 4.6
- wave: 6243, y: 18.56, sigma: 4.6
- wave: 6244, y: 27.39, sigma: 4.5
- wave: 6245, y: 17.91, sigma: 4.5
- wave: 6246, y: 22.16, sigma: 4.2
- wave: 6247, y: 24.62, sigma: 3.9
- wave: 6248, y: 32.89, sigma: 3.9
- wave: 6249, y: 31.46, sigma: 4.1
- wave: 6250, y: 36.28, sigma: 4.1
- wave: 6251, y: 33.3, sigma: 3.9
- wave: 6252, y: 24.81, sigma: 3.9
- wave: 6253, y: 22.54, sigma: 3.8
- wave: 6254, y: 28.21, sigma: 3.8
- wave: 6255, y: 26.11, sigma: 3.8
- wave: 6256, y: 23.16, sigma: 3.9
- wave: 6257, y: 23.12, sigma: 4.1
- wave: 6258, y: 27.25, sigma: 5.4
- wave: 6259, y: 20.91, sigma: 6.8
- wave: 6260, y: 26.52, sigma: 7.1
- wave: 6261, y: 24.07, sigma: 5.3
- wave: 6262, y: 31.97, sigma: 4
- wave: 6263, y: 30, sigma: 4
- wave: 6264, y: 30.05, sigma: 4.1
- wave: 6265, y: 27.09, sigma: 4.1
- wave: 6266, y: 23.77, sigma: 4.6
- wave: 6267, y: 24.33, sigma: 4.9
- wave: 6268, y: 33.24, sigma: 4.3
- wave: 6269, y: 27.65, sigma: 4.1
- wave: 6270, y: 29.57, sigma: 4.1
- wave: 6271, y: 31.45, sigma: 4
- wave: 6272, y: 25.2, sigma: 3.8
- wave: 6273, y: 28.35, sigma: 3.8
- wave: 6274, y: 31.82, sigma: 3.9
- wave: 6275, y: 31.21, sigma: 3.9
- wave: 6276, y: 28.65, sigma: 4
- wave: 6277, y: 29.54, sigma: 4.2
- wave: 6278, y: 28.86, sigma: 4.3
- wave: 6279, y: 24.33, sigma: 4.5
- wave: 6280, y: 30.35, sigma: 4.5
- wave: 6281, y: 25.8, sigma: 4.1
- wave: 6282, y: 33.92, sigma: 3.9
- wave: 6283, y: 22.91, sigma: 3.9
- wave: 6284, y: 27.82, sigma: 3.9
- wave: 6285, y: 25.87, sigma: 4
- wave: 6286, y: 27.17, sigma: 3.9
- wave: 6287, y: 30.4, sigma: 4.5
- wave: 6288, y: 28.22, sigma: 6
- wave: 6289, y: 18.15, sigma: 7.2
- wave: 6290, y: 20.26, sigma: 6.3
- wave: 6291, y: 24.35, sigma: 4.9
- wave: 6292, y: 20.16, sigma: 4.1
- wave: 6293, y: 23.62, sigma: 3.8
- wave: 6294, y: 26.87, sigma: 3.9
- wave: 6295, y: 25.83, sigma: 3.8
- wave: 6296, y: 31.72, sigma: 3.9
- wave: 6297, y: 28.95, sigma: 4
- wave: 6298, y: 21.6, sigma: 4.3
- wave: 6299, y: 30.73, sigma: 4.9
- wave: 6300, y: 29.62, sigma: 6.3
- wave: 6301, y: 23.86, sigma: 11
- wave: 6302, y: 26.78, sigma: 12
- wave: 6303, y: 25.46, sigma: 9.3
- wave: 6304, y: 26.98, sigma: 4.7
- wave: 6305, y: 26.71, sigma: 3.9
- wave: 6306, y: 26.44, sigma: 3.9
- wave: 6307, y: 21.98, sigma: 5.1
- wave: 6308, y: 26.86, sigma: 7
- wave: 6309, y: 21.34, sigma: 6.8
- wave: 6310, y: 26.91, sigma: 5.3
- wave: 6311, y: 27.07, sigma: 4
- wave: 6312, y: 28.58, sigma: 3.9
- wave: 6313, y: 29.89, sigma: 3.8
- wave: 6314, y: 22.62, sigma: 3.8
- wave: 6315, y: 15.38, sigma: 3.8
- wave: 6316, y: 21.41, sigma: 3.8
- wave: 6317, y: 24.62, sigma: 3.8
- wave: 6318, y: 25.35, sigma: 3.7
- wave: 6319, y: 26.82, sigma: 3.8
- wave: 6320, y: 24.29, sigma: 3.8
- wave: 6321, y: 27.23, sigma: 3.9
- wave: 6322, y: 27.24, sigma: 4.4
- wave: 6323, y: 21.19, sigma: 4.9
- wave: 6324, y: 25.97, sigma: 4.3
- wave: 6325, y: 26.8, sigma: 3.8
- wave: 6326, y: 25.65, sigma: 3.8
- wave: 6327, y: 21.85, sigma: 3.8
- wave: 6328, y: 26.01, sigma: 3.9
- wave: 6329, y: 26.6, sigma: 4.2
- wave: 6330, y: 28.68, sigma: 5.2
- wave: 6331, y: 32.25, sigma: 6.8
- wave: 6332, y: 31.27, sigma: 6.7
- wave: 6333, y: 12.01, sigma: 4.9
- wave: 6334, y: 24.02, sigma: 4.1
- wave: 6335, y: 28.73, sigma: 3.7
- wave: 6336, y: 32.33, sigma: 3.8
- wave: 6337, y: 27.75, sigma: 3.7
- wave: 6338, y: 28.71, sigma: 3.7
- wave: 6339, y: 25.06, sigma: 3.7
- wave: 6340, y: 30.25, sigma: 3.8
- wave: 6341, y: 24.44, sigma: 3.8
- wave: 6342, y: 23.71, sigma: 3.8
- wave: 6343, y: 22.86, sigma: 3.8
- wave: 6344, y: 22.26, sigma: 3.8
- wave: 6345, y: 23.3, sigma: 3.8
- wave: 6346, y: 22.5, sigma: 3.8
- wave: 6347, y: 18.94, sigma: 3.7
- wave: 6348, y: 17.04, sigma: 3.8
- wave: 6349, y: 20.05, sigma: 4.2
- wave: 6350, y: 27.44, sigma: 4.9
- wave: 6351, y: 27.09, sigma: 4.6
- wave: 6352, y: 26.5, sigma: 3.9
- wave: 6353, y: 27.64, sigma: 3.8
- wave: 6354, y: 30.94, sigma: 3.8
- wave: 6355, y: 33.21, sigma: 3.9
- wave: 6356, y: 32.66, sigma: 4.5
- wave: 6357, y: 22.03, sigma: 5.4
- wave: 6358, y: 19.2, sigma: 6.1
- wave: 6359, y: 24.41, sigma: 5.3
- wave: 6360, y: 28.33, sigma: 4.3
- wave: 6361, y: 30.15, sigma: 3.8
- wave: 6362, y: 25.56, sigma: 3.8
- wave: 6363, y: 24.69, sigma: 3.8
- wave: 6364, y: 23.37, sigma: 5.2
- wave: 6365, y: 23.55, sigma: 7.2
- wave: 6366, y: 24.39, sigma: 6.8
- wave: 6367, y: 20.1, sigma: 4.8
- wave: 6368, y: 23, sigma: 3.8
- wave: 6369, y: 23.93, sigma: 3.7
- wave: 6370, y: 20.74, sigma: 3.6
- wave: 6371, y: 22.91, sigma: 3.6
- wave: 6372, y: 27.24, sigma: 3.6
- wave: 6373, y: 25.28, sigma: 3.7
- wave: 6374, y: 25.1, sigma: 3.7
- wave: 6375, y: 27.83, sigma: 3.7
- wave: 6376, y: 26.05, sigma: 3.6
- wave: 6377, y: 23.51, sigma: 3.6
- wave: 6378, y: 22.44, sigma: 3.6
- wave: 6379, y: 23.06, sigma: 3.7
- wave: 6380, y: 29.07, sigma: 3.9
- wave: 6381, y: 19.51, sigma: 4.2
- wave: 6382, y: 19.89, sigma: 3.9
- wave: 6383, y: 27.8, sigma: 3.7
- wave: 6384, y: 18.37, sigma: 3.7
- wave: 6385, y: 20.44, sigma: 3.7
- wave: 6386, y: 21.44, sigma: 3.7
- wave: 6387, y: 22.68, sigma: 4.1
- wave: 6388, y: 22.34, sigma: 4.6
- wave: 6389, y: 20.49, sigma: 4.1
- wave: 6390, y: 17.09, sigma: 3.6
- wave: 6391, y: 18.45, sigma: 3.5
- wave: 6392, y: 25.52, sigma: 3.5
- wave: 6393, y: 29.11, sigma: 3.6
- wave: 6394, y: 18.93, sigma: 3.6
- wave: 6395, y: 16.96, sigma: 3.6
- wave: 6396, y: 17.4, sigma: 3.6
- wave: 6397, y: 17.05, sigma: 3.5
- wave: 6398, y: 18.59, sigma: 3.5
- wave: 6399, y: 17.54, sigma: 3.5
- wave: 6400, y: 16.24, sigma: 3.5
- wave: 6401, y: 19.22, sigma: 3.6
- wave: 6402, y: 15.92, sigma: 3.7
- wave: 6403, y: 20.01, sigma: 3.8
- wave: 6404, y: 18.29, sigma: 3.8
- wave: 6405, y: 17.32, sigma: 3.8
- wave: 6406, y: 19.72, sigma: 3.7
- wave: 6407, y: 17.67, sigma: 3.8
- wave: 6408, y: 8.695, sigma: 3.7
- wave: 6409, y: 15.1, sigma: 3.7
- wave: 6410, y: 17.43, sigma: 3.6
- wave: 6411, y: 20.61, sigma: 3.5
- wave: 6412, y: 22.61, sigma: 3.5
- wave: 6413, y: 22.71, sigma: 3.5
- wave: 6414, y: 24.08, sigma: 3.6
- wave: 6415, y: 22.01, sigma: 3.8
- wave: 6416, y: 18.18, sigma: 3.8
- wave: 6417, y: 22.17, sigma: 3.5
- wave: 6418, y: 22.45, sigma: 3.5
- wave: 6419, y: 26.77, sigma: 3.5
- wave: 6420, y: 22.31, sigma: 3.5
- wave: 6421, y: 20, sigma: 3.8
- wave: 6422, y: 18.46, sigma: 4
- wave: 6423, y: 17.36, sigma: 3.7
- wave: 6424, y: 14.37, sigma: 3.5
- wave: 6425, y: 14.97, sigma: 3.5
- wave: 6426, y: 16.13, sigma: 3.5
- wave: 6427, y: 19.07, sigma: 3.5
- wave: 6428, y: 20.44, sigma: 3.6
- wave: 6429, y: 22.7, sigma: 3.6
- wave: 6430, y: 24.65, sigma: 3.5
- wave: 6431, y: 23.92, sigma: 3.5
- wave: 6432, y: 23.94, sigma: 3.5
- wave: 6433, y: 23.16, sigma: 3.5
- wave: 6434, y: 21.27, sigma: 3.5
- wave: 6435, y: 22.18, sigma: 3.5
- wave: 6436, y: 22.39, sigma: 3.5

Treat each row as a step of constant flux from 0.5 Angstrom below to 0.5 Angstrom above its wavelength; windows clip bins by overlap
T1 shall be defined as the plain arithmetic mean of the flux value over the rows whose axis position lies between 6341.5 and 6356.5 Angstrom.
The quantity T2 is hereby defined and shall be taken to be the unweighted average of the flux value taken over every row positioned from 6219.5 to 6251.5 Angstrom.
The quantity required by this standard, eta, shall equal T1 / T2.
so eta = 0.82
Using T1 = 25.1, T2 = 30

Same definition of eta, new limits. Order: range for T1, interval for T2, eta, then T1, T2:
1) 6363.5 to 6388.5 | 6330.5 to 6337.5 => 0.87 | 23.4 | 27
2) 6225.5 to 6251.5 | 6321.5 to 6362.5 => 1.17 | 30.0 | 26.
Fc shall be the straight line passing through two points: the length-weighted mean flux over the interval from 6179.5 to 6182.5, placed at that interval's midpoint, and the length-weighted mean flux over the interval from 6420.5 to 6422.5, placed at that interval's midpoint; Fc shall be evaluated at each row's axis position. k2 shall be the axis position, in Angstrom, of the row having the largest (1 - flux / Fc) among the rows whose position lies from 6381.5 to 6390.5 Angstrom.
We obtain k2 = 6390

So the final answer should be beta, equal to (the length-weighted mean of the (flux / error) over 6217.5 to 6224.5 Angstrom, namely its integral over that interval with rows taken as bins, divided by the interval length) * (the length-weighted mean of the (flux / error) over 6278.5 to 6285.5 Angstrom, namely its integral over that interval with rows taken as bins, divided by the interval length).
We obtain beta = 51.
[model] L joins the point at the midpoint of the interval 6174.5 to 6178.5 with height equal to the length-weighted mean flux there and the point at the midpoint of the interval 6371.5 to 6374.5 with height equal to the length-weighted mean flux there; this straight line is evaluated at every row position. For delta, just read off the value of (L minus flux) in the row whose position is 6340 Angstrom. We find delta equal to -2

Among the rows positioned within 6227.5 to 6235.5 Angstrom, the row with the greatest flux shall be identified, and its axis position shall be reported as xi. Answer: 6229 Angstrom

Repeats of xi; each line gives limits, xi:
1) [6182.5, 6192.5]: 6192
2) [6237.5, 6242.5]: 6238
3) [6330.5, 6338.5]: 6336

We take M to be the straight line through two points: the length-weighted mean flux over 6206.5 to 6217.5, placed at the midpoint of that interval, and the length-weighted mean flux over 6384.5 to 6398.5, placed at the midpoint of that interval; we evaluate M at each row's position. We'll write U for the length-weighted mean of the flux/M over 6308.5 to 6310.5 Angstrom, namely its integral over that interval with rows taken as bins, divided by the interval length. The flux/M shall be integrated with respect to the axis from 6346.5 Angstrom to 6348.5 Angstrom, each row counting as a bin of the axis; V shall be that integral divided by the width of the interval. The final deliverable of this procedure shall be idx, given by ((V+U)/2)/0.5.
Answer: 1.68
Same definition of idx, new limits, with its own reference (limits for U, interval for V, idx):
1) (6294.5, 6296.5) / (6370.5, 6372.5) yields 2.20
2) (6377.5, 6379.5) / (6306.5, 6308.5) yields 1.98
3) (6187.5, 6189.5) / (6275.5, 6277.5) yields 2.12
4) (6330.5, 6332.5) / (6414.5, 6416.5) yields 2.35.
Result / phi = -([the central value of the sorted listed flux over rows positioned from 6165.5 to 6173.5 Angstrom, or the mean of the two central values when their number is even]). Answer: -32.4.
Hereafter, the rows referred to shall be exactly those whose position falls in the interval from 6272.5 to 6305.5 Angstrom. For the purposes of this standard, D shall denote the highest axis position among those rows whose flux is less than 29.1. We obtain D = 6305 Angstrom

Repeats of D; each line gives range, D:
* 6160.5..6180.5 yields 6169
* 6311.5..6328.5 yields 6328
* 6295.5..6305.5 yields 6305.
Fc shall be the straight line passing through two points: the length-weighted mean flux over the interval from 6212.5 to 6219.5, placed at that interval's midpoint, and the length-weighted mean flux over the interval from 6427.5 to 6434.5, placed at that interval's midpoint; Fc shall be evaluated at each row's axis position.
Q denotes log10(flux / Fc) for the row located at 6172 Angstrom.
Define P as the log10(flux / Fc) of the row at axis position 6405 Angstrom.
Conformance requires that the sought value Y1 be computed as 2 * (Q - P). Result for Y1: 0.22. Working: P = -0.144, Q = -0.03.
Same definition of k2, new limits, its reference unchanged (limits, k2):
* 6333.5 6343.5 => 6343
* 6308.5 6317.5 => 6315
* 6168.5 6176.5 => 6169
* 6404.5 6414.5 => 6408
